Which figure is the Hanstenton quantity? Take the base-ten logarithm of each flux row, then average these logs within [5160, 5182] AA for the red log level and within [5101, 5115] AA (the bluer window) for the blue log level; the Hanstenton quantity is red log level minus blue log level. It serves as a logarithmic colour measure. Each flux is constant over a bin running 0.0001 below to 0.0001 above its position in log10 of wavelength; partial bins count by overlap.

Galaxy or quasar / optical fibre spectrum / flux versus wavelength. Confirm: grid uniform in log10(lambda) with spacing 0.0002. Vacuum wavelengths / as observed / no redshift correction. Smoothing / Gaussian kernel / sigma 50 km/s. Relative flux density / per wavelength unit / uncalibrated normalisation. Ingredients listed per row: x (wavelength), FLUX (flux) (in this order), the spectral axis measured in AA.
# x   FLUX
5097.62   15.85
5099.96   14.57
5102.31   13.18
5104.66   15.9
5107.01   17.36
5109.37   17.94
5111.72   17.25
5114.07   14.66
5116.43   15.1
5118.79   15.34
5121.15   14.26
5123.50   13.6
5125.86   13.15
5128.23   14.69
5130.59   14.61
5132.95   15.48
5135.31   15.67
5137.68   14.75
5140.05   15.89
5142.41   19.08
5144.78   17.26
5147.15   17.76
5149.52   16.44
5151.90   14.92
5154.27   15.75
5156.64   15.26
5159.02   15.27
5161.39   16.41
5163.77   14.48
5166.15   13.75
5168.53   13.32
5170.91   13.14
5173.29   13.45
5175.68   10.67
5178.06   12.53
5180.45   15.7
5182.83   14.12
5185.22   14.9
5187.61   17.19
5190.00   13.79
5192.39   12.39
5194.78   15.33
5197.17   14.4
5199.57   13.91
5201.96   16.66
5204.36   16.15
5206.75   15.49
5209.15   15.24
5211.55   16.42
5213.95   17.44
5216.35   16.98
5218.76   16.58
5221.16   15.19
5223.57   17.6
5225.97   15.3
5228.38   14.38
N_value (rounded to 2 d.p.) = -0.07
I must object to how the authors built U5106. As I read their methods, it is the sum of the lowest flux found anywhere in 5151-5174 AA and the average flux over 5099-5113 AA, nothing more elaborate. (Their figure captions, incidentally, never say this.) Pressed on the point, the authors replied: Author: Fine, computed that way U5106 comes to 29.2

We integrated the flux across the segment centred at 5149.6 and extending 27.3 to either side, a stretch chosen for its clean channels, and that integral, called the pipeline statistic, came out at 818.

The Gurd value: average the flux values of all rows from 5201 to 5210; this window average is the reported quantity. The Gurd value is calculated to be 15.9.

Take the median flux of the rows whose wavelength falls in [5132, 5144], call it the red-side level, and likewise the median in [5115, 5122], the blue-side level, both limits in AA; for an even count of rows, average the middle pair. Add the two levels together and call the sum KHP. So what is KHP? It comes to 30.8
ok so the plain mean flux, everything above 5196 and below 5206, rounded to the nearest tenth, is 15.3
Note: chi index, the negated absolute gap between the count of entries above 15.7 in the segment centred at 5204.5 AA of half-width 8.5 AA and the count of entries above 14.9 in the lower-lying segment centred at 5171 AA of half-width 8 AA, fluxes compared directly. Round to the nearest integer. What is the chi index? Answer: -3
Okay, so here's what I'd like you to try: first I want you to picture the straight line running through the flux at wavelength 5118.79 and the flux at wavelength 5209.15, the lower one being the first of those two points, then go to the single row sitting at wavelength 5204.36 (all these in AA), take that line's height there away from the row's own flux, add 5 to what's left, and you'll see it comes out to 5.9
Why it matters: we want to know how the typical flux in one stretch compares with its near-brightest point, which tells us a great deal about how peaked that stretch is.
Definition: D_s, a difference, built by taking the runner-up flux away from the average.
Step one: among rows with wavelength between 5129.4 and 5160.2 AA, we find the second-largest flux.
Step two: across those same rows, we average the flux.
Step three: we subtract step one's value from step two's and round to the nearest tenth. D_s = -1.7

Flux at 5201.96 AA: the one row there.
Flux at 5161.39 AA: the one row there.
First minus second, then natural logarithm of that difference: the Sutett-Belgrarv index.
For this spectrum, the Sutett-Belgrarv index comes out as -1.4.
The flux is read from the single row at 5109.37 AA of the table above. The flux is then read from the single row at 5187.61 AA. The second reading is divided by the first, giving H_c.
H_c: 0.96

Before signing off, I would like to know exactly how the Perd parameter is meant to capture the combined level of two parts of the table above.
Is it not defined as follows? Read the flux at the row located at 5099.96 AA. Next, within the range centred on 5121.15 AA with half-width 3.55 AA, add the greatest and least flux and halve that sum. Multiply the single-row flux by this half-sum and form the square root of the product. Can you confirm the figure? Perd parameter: 14.5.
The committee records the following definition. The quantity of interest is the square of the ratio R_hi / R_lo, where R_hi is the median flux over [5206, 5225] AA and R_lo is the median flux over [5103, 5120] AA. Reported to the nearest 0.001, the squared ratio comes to 1.077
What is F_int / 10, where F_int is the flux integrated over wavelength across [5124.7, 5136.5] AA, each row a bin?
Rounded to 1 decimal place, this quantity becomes 17.4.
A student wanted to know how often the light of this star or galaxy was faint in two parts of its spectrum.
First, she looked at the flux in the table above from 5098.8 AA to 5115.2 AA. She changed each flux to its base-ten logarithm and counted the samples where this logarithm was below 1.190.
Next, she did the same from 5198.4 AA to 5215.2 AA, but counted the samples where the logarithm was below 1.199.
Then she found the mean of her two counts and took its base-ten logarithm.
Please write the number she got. 0.48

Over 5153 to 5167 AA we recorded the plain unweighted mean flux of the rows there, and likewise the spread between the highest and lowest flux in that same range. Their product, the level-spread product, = 40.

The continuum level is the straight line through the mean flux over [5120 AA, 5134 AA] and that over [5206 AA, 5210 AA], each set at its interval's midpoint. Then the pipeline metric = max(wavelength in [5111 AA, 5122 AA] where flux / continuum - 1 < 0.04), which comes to 5121.15 AA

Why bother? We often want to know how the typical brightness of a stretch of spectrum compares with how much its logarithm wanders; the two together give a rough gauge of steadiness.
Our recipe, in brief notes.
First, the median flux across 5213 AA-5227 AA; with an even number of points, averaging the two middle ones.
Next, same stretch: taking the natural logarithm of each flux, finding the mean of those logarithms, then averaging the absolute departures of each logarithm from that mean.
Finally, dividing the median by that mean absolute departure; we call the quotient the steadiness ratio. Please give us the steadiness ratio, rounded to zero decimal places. 321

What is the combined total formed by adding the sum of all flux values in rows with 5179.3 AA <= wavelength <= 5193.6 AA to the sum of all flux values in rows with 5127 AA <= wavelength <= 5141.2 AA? 179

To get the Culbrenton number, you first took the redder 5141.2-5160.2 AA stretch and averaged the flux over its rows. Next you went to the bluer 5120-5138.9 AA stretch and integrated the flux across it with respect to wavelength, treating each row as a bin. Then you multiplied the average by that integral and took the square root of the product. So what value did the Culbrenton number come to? 67.2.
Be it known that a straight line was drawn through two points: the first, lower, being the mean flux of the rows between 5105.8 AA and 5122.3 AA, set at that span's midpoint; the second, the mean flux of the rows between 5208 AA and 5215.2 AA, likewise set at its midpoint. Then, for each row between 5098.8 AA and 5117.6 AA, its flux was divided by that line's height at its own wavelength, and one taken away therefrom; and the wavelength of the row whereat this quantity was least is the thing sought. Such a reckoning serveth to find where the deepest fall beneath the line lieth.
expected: 5102.31 AA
